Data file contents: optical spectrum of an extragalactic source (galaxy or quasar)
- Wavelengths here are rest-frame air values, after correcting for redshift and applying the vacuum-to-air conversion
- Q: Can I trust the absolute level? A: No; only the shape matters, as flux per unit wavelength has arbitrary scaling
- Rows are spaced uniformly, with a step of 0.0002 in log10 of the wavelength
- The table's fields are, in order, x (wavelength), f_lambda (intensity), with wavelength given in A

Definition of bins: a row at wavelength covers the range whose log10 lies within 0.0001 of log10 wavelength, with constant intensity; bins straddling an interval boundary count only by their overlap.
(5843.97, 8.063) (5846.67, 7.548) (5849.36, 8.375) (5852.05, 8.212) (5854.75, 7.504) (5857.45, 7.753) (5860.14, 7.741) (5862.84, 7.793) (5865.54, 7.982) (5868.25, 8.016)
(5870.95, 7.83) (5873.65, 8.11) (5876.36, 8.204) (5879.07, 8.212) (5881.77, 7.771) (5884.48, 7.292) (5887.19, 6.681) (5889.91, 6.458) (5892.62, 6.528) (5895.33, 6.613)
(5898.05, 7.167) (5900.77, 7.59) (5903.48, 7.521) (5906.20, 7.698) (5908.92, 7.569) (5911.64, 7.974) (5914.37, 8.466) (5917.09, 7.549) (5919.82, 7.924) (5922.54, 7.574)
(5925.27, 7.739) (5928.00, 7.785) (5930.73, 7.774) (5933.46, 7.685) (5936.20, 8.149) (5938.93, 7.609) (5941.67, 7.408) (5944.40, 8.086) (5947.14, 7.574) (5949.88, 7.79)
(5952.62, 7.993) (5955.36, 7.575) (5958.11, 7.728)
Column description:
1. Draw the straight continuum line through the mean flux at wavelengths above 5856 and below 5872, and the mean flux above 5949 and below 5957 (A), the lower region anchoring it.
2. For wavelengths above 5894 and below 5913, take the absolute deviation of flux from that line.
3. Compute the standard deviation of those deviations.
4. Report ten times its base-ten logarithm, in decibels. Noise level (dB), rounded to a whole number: -4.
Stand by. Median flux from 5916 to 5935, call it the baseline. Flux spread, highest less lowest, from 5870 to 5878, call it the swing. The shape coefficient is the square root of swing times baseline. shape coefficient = 1.7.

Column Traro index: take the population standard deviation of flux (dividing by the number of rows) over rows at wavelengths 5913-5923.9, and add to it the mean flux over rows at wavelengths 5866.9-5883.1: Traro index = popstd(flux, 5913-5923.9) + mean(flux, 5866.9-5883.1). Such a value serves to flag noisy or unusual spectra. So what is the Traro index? 8.4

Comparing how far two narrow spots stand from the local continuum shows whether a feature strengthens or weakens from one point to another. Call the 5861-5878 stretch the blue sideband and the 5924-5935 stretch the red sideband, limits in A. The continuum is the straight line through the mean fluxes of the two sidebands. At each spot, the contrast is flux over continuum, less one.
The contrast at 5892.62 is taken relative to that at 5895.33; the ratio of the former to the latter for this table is 1.1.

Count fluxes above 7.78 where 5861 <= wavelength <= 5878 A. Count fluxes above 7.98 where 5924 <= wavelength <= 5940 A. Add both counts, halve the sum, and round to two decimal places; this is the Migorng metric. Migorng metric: 3.50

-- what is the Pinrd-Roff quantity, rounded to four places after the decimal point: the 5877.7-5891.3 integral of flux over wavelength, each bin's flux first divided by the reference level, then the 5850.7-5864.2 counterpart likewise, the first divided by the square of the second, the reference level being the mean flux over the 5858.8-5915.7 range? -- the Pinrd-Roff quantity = 0.0676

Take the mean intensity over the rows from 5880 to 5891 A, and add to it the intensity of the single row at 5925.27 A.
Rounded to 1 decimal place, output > 14.8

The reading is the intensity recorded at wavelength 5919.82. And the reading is 7.924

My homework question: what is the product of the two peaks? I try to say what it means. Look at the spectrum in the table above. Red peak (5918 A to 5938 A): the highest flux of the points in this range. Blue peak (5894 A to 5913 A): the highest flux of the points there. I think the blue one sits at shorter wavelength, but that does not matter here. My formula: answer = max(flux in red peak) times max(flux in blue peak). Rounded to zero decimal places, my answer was 65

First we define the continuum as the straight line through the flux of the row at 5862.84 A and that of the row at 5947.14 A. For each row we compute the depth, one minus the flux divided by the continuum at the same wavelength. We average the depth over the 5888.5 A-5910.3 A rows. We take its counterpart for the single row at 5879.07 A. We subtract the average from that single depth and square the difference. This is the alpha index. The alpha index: 0.0173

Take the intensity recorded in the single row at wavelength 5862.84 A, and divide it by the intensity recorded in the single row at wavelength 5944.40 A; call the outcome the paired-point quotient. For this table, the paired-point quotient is 0.96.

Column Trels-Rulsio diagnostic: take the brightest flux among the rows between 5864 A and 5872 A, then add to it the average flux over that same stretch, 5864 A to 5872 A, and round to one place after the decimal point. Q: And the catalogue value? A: 16.0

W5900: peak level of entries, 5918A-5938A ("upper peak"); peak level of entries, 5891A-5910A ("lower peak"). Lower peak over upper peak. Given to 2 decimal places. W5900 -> 0.94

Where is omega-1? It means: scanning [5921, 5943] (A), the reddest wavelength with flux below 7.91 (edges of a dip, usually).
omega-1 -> 5941.67 A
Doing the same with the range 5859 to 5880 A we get 5870.95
